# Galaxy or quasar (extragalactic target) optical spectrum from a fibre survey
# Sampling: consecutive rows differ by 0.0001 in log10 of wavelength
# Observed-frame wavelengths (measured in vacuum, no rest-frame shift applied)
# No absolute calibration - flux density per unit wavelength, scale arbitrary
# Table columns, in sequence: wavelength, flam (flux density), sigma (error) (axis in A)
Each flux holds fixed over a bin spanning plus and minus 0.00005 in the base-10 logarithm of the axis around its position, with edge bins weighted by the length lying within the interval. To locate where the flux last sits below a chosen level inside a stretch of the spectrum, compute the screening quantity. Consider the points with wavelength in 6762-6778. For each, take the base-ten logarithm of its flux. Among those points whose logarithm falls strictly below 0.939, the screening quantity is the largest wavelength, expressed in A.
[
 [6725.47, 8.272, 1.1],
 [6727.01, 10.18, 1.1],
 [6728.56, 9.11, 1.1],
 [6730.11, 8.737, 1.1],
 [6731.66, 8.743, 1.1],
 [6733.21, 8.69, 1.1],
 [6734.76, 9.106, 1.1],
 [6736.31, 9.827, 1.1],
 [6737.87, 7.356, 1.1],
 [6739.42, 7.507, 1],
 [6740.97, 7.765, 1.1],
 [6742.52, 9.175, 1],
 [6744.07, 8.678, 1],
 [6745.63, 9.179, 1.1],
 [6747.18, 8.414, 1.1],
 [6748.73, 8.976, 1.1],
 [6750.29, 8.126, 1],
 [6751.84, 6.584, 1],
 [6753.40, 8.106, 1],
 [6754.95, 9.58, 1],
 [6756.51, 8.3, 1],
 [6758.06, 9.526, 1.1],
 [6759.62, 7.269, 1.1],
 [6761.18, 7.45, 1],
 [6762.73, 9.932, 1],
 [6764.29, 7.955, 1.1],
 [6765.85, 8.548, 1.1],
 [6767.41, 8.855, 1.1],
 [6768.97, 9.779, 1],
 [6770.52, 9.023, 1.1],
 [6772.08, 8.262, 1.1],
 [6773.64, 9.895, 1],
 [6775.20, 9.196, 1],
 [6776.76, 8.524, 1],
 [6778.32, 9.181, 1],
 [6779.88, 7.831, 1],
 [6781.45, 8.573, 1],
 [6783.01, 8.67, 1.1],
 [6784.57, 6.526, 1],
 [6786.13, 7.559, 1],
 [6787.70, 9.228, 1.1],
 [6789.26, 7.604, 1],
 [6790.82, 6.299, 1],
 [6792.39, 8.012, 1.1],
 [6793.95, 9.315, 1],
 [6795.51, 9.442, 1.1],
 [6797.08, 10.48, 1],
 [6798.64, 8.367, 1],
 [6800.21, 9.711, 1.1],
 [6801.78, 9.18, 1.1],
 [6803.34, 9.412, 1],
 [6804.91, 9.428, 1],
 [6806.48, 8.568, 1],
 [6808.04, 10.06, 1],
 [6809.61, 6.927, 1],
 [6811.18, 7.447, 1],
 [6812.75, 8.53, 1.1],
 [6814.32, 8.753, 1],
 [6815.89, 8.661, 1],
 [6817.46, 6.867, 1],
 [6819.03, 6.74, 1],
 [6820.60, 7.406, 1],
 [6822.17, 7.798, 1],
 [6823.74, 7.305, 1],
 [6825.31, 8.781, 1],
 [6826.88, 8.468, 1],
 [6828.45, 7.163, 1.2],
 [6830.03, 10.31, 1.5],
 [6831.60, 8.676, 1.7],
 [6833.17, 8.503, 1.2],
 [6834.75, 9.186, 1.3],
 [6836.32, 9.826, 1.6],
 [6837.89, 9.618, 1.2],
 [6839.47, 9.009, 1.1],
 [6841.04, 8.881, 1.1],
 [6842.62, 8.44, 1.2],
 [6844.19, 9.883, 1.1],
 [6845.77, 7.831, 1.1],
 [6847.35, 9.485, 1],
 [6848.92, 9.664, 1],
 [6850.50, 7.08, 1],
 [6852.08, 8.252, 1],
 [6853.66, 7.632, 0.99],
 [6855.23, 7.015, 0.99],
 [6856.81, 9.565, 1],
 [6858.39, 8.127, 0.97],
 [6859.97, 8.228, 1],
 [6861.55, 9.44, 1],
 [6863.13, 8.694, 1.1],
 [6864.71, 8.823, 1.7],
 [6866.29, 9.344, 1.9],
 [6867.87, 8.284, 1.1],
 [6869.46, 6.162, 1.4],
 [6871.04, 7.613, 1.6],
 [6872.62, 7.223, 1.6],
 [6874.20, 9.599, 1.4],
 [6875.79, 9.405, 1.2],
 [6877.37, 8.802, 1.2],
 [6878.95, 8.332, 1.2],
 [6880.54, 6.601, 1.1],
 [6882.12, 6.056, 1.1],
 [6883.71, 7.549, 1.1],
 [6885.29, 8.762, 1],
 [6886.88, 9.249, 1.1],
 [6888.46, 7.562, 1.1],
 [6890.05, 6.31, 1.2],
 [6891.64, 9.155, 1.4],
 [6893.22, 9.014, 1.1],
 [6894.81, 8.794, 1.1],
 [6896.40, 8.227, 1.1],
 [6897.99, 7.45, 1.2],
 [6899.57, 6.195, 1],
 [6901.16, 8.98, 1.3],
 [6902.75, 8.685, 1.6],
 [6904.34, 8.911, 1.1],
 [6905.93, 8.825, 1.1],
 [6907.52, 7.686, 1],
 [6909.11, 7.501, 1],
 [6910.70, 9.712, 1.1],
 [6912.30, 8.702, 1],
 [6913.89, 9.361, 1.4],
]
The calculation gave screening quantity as 6776.76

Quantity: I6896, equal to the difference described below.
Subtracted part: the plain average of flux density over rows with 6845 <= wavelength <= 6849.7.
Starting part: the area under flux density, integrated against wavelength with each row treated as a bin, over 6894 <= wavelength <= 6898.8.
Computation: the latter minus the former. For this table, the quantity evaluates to 30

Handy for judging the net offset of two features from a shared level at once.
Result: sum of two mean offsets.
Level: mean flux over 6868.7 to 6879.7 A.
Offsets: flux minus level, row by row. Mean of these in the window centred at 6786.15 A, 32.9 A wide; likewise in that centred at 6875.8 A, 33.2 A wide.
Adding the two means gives 0.4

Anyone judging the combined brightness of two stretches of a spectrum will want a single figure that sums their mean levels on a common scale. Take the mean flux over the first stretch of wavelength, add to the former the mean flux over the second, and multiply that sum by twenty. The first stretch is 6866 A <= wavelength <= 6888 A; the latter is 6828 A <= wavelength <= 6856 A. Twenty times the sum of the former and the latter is 335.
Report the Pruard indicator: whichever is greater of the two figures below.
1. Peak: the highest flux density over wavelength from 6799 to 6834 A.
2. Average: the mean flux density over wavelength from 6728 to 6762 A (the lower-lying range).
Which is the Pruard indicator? 10.3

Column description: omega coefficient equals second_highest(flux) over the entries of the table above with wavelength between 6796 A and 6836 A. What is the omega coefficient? 10.31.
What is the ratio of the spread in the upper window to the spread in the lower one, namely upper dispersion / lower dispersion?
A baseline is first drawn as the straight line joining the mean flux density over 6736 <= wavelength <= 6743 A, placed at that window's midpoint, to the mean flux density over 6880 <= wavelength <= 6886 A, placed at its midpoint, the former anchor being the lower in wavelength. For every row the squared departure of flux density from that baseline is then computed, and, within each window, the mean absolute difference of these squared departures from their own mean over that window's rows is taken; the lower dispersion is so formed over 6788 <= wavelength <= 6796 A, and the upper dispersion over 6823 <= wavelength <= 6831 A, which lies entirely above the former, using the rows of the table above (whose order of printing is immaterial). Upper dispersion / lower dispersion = 1.9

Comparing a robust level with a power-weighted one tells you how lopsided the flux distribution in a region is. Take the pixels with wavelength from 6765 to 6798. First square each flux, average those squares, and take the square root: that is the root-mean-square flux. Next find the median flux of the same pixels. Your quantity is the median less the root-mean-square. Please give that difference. 0.000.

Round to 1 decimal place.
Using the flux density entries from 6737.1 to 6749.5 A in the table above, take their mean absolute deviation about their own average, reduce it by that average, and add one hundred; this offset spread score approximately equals 92.2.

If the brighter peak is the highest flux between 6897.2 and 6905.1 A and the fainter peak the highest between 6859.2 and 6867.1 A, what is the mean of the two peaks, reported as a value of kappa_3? 9.21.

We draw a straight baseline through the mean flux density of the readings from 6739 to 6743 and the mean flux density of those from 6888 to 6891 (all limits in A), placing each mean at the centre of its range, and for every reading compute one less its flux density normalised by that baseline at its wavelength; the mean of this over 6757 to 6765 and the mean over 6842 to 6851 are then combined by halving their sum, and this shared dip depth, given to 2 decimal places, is -0.13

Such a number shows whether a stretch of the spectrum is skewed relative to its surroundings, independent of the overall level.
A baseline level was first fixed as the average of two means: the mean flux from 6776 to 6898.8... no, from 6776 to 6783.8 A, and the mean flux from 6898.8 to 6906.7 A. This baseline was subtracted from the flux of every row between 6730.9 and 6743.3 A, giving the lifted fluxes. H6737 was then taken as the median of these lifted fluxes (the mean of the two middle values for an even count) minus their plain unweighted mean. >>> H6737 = 0.20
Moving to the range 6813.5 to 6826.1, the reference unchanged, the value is -0.19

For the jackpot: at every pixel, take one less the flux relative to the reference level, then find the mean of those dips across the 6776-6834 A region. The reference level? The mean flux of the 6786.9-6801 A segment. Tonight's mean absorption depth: 0.04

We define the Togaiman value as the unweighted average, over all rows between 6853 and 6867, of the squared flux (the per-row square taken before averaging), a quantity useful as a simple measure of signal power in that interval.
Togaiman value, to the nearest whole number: 74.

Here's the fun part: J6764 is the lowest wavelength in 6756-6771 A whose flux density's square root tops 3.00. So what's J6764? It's 6758.06 A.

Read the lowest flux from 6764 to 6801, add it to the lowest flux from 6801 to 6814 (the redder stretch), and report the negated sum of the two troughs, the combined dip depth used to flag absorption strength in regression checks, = -13.2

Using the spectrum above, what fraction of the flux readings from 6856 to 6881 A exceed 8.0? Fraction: 0.750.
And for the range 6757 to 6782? 0.750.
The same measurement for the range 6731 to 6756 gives 0.750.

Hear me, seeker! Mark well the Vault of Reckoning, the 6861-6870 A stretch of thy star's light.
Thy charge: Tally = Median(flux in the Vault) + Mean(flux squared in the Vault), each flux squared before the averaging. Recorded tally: 82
